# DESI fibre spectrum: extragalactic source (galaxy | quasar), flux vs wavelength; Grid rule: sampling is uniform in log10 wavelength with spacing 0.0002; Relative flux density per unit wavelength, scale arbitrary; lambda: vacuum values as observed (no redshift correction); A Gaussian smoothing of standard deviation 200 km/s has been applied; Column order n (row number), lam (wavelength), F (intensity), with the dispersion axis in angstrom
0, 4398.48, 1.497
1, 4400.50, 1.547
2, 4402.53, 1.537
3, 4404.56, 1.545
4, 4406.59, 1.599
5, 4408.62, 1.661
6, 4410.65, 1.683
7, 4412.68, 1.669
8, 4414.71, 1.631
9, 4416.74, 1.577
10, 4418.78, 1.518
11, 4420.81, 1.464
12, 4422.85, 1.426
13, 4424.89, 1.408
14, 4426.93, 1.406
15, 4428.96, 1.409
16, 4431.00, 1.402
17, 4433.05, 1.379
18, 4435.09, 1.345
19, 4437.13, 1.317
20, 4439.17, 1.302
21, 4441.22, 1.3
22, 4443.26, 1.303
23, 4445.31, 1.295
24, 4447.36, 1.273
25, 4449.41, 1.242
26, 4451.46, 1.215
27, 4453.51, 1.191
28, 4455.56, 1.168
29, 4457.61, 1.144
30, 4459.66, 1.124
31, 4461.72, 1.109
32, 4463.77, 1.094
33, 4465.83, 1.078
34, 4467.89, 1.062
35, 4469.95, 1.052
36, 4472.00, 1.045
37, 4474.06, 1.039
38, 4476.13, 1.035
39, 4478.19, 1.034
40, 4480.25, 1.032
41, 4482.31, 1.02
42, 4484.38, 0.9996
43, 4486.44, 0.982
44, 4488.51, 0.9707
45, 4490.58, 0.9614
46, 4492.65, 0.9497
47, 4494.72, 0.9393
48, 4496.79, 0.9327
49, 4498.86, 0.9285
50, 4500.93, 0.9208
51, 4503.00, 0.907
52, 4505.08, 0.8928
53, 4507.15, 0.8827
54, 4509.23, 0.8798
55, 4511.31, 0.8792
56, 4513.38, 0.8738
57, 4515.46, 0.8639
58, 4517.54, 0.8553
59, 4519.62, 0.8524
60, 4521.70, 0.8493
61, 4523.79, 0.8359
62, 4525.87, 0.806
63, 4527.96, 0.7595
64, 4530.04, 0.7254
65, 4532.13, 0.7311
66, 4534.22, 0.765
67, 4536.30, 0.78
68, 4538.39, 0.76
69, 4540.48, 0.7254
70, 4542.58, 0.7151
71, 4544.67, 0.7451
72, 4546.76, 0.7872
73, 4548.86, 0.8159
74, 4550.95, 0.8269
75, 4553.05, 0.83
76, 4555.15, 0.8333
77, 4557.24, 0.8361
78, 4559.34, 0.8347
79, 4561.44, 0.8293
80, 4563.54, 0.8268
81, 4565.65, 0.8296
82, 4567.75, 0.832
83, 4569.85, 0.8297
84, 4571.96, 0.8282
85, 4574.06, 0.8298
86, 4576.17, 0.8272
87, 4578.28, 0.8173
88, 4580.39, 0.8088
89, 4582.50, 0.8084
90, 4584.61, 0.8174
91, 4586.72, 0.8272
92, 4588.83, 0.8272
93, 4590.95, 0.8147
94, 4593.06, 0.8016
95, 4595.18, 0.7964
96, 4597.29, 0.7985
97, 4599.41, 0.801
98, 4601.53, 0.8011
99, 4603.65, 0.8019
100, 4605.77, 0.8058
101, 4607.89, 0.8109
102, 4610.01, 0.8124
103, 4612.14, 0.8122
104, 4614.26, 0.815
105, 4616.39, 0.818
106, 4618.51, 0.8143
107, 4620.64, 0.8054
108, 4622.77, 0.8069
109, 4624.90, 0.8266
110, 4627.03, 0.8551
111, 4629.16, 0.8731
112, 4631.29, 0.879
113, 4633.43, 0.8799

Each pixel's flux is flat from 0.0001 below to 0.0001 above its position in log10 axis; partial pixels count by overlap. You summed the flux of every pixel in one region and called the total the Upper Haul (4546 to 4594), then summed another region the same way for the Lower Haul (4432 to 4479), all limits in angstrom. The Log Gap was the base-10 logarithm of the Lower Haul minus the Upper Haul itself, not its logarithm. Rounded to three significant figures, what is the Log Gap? -17.5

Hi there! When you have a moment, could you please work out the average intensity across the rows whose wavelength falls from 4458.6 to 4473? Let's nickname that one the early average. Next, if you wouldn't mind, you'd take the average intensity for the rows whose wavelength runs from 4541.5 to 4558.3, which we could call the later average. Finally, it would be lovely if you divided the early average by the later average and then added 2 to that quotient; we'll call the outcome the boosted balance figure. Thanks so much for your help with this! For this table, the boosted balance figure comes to 3.35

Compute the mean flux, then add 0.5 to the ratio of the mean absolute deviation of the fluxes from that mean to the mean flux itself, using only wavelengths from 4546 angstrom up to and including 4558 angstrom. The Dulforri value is 0.516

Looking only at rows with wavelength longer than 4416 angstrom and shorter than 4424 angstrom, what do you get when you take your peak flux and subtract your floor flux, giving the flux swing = 0.15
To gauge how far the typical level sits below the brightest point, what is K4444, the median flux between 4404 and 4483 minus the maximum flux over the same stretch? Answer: -0.383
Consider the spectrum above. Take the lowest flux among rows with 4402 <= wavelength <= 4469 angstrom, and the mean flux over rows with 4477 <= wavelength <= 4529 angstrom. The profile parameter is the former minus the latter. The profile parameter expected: 0.15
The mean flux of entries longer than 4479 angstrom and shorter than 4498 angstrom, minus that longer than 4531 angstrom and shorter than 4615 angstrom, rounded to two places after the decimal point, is 0.17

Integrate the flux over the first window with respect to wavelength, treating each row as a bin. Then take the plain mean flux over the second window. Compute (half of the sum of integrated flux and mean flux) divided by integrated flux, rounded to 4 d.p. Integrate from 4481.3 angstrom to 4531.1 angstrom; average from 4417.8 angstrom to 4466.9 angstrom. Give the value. 0.5145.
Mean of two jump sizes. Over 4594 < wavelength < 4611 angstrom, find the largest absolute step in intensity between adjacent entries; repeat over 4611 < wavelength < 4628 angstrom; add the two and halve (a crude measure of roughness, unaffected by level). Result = 0.017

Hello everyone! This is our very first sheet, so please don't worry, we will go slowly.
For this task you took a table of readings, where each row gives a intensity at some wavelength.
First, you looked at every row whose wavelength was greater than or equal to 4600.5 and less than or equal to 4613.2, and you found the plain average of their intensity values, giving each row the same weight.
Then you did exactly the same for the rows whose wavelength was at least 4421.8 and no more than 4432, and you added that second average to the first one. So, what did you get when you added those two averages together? 2.22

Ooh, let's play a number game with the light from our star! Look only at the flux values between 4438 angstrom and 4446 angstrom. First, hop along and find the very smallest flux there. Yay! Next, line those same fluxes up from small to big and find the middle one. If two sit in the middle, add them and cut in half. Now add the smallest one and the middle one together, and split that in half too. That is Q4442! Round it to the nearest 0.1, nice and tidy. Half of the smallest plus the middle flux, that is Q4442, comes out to 1.3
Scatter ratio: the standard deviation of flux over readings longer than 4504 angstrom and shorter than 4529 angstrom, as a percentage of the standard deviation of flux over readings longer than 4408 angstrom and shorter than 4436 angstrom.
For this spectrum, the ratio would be 31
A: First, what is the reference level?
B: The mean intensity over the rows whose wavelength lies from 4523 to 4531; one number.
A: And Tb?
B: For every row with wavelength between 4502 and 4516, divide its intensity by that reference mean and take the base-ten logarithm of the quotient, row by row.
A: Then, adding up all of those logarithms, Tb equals 0.37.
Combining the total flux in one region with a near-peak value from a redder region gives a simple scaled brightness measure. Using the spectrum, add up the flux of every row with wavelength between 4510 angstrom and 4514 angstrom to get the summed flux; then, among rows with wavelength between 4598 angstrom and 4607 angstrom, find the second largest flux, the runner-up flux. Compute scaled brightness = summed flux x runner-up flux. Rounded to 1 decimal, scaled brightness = 1.4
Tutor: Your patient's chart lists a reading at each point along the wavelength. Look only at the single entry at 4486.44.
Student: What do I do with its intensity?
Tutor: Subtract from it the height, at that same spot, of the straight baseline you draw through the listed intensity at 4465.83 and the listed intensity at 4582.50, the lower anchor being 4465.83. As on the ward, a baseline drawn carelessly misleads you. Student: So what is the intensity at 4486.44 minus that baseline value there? -0.05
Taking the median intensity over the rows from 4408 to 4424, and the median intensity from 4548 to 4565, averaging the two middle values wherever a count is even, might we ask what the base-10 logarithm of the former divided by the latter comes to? 0.29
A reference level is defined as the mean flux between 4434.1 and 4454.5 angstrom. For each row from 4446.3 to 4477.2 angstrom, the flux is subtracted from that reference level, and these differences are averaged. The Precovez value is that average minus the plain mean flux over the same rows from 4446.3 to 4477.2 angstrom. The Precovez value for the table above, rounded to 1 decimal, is -1.0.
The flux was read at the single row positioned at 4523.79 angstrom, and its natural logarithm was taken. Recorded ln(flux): -0.18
